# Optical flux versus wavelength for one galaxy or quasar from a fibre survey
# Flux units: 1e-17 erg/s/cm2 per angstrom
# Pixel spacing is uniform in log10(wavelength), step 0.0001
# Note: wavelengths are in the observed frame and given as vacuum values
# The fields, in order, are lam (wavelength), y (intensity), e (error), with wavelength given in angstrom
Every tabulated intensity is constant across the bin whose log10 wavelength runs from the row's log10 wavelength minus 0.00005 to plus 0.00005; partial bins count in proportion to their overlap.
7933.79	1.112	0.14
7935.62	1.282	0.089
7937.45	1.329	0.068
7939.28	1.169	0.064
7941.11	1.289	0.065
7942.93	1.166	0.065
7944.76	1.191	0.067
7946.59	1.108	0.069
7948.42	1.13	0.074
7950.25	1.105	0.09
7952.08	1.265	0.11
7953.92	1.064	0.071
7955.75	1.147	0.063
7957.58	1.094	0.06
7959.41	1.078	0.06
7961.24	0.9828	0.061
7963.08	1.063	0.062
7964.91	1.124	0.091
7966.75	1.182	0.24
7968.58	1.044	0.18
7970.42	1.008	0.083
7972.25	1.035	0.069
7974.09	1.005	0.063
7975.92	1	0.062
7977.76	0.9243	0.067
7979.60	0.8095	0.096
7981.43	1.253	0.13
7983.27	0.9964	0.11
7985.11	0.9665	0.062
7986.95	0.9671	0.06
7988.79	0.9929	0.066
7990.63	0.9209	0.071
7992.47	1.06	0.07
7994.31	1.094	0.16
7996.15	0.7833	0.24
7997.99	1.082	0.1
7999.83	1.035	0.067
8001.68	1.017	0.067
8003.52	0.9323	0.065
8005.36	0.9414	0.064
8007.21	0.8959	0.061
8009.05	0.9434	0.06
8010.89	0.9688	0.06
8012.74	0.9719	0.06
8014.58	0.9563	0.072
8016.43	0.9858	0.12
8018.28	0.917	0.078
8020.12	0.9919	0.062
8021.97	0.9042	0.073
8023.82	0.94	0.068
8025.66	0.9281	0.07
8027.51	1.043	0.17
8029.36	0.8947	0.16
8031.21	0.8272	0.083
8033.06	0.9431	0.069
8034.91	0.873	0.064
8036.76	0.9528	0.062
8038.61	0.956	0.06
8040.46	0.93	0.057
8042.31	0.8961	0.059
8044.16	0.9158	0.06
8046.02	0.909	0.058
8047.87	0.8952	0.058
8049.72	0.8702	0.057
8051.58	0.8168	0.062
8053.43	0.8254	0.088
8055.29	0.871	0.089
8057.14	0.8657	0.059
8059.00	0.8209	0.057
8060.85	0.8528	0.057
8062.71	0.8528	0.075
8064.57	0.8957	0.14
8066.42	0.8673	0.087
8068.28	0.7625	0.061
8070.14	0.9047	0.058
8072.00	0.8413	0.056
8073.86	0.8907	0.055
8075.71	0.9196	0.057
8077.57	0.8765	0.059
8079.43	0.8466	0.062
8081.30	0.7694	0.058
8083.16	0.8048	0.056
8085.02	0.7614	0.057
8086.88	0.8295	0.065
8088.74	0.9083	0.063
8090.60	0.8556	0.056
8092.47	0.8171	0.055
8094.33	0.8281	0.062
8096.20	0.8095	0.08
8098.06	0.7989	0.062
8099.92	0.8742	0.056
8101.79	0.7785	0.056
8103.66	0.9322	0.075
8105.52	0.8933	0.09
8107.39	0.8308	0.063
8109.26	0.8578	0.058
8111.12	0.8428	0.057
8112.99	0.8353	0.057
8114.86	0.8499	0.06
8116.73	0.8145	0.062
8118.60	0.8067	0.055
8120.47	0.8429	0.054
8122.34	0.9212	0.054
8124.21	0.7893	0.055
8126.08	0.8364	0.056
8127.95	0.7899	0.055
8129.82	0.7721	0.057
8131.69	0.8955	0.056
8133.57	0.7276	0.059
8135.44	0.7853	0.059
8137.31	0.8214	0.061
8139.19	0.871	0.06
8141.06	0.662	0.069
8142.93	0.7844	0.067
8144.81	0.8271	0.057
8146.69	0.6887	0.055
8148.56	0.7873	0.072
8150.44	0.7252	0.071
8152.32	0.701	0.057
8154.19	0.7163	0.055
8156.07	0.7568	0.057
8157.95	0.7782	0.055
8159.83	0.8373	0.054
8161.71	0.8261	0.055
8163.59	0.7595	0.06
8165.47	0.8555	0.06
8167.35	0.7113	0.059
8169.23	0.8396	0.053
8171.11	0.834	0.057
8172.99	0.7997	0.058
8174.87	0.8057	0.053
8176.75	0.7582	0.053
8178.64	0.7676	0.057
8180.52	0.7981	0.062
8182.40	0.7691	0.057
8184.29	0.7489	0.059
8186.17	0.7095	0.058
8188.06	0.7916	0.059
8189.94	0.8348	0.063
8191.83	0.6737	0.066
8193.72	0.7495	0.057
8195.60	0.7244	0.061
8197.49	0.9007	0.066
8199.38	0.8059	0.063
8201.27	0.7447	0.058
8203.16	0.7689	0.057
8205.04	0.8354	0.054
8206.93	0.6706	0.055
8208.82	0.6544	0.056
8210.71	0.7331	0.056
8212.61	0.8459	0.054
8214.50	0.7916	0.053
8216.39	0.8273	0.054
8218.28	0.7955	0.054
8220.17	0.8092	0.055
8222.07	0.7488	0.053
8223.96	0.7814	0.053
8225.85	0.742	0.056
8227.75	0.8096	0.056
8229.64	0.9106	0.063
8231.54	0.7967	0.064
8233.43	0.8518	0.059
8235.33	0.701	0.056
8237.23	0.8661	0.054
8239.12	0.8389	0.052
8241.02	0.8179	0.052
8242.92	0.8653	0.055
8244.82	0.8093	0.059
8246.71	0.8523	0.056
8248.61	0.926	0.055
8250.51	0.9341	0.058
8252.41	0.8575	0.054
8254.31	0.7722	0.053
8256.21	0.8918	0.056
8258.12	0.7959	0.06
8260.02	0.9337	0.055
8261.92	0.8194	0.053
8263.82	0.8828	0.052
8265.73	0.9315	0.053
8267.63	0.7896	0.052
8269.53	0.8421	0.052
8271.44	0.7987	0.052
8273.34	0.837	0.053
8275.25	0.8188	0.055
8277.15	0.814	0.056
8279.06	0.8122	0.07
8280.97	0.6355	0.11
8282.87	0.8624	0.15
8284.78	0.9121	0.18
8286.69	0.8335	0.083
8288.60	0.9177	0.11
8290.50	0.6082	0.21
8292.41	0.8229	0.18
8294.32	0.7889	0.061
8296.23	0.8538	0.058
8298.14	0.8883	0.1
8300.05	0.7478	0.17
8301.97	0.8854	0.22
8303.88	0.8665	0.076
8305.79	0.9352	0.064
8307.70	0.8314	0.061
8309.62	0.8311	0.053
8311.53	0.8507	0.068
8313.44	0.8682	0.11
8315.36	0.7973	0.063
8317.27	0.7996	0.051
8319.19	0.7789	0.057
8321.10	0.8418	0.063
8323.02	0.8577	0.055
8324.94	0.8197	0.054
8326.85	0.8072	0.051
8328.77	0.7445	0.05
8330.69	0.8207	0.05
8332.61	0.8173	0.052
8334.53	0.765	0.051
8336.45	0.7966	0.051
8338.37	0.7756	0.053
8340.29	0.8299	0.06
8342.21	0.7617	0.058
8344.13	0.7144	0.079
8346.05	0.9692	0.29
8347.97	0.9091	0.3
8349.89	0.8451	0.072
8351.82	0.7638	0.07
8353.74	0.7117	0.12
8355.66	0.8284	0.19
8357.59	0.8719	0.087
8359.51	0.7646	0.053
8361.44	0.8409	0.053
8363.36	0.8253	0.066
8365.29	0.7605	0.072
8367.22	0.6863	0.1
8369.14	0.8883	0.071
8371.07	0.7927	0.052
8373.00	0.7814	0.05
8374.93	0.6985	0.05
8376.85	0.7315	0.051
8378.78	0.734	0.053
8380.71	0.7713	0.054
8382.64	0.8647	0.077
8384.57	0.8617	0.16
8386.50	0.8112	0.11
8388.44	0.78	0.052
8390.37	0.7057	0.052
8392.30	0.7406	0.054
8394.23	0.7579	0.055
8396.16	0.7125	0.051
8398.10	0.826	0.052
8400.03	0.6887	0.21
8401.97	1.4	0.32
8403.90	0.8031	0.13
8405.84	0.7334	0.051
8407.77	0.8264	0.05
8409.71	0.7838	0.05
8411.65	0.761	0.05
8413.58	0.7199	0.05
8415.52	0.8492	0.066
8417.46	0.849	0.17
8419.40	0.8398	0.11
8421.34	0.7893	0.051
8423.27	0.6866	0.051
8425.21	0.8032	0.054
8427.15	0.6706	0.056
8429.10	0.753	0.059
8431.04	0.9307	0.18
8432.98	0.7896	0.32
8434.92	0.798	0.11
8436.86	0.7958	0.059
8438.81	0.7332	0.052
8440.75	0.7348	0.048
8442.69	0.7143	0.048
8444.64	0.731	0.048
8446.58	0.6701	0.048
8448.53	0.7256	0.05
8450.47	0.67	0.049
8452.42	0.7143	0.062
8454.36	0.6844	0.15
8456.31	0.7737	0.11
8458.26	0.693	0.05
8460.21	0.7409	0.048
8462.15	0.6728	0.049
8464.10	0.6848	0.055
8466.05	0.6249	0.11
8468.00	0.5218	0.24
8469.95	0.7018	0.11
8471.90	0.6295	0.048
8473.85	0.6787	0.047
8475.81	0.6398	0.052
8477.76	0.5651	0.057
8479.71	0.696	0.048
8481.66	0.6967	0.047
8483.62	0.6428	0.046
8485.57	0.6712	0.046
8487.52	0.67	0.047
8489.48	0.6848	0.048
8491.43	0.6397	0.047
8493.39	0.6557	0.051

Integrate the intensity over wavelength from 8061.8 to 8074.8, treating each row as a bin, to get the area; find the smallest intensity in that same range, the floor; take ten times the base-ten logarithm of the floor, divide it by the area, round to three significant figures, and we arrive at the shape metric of -0.105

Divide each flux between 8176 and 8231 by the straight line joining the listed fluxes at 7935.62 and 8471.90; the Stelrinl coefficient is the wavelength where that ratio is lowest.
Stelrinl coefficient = 8208.82 angstrom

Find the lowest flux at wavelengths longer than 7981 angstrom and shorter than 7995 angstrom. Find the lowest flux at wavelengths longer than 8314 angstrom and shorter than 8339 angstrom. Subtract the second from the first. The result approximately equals 0.18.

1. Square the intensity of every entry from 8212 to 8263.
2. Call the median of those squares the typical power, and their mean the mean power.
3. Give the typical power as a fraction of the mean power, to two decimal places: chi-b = 0.97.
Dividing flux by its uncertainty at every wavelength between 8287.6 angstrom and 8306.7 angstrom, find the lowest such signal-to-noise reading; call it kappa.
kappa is 2.9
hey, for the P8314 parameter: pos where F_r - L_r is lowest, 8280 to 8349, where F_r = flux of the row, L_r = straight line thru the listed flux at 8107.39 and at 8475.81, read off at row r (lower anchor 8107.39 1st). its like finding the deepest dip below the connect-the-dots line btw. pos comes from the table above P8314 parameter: 8290.50 angstrom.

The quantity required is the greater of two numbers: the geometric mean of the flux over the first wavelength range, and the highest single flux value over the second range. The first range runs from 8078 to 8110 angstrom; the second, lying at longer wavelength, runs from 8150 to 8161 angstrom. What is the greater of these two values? 0.84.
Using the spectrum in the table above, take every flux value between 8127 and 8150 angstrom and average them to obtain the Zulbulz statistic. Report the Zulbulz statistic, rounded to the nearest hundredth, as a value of 0.78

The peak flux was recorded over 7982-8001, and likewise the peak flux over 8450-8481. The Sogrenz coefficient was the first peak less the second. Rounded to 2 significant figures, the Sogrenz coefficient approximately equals 0.32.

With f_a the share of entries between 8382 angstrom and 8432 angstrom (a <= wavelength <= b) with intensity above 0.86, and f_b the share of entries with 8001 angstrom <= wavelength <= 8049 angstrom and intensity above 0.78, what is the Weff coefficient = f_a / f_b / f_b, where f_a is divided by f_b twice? 0.15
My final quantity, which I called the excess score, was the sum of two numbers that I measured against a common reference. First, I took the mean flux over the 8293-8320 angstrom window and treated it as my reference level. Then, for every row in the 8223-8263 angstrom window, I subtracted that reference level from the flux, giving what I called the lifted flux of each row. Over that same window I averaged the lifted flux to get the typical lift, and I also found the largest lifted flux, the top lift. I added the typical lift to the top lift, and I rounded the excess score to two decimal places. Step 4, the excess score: 0.10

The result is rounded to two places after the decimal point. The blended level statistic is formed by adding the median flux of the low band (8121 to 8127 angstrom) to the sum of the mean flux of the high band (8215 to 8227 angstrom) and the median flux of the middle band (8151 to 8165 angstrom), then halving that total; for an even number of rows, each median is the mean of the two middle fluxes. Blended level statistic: 1.19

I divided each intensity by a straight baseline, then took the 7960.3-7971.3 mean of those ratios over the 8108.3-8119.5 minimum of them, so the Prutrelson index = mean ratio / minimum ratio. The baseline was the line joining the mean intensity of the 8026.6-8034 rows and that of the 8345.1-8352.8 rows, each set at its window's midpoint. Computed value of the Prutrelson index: 1.29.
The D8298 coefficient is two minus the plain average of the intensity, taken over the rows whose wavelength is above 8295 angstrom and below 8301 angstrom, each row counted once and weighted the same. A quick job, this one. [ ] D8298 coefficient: 1.17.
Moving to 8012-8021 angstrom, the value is 1.04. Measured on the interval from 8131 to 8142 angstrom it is 1.21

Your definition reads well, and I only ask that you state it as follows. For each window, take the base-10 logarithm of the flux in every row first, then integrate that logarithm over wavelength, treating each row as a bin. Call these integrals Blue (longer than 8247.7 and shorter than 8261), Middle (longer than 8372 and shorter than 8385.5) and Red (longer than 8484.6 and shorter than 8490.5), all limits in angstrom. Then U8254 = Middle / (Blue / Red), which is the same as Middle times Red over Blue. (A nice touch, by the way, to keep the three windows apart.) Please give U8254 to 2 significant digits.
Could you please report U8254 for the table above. -1.9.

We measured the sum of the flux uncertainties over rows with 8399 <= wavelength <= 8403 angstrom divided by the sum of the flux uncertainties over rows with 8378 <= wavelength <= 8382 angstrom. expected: 5.0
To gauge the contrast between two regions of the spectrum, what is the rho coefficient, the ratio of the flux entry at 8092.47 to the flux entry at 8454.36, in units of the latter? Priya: 1.19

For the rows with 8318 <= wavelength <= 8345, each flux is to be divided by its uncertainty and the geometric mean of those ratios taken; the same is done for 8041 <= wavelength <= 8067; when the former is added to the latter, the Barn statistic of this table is 26.8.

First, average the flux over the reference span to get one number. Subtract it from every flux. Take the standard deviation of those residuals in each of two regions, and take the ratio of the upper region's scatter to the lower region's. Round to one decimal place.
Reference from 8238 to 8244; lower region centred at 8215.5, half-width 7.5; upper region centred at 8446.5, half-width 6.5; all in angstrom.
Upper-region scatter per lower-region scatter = 0.4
